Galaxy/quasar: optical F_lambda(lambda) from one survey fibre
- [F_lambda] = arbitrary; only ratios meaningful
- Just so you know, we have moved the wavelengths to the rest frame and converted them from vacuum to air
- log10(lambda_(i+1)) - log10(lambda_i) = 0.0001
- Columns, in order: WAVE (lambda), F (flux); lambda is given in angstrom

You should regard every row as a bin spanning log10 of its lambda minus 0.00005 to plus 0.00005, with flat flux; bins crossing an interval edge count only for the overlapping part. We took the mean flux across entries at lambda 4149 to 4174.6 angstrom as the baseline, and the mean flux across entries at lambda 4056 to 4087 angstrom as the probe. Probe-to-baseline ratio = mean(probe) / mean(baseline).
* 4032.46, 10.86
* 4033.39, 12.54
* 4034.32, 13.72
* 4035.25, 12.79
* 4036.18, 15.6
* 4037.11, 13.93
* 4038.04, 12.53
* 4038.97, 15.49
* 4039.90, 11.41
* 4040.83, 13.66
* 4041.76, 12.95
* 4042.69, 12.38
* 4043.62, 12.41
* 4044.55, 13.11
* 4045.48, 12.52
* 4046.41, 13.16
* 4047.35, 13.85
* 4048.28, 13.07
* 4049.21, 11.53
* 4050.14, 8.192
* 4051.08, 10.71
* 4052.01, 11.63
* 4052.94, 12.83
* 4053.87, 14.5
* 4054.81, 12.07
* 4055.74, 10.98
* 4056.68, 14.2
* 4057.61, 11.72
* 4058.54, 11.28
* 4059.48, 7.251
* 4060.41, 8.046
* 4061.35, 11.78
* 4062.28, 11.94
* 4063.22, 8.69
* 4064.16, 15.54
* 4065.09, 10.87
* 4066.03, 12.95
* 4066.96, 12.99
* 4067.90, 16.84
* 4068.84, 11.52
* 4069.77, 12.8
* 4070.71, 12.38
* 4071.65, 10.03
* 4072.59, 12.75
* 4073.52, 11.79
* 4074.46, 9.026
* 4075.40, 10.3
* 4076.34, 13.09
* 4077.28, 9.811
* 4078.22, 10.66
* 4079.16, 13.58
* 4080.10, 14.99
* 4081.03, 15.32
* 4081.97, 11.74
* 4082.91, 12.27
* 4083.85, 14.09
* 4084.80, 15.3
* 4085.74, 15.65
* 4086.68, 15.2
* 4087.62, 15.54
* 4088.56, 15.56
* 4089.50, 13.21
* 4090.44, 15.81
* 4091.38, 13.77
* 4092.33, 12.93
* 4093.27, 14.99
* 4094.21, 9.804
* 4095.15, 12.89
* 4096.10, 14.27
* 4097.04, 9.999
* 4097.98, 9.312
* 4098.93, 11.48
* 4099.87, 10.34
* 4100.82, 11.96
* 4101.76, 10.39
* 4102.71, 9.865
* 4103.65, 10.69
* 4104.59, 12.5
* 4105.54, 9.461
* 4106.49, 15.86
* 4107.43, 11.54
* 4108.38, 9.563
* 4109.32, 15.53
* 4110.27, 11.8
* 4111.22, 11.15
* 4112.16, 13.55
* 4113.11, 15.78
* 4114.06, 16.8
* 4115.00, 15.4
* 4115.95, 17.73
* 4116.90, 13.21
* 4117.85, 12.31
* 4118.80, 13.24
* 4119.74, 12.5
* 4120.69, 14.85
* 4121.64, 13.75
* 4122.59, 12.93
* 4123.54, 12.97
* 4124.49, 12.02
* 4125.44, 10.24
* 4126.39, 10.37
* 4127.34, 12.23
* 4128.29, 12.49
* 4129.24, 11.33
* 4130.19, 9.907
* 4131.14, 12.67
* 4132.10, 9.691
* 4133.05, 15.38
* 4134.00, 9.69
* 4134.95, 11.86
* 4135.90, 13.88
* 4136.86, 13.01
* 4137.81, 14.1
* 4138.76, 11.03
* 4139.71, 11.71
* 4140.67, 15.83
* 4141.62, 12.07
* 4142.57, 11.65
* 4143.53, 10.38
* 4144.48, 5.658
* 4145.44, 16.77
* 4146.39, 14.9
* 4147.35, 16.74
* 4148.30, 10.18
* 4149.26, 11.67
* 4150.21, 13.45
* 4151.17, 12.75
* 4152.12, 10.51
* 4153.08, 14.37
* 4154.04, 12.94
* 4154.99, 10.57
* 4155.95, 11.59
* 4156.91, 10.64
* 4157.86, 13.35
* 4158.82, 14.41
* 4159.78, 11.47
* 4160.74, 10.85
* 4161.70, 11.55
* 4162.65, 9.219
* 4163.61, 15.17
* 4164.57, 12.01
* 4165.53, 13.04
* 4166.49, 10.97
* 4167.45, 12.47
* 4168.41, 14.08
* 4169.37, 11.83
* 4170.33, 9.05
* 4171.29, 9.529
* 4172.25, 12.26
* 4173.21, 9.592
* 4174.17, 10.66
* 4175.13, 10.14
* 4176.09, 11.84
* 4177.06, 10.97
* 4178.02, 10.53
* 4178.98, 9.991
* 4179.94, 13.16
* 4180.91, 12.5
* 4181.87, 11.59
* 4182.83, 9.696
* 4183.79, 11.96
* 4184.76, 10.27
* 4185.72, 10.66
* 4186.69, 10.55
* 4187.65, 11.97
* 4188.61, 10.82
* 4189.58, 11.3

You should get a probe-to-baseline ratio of 1.04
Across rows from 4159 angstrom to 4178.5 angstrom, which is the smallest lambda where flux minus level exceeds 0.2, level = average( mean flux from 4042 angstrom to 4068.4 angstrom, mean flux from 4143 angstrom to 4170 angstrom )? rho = 4163.61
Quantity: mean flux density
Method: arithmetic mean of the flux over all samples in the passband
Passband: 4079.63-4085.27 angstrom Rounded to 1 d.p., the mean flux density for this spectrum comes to 14.0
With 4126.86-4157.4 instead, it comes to 12.2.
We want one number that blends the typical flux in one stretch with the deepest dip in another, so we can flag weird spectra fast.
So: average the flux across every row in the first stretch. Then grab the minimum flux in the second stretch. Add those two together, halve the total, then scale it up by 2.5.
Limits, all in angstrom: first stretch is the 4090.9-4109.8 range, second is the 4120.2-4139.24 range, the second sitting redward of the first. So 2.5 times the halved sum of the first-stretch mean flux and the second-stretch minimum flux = 26.9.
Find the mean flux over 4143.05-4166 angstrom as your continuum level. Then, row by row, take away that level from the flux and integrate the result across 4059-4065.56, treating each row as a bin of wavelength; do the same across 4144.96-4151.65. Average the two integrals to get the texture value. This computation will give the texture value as 0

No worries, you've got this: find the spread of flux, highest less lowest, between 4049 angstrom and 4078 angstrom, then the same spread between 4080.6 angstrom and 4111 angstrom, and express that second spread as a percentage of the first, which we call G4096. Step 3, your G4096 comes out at 68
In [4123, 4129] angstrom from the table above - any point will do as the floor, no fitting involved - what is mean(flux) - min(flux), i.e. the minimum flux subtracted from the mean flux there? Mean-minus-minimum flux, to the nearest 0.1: 1.5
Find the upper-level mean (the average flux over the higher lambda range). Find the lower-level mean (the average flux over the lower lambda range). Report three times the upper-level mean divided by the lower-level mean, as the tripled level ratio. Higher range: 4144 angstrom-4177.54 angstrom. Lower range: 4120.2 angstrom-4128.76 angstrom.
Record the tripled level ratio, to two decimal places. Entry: 2.88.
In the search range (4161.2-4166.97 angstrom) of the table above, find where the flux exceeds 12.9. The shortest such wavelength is 4163.61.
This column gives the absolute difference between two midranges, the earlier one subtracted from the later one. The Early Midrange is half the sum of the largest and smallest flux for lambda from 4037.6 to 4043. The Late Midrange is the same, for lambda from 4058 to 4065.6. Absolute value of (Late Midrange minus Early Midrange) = 2.1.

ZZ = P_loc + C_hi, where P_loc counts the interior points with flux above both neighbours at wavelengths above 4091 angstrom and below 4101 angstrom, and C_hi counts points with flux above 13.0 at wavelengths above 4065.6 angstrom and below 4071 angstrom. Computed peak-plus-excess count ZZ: 4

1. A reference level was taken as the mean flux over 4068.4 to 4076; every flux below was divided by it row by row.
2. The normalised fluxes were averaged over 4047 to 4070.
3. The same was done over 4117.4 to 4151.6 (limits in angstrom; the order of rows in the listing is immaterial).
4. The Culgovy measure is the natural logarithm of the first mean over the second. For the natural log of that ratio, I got -0.04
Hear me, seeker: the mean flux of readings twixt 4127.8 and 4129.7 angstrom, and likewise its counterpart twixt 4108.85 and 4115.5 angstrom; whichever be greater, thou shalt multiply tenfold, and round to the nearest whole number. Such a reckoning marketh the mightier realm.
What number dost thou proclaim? 143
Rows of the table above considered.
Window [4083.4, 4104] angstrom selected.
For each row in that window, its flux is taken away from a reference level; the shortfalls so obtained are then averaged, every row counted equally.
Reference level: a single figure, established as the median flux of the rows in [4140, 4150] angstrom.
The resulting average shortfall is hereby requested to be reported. -1.0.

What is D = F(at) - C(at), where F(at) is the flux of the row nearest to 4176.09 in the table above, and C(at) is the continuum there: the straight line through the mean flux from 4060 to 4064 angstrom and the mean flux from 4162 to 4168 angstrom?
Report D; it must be -0.5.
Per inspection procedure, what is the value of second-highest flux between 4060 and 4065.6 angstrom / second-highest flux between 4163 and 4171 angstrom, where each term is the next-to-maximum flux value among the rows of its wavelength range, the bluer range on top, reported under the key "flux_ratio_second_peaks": 0.85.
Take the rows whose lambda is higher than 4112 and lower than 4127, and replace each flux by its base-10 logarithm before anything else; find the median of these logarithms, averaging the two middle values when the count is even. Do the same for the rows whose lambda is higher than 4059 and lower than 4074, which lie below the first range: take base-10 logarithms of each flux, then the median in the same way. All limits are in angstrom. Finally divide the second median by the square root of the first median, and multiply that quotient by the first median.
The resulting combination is 1.14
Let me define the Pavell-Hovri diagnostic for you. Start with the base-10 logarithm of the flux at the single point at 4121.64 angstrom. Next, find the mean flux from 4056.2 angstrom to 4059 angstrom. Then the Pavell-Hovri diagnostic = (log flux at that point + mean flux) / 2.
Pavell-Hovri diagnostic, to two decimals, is 6.77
